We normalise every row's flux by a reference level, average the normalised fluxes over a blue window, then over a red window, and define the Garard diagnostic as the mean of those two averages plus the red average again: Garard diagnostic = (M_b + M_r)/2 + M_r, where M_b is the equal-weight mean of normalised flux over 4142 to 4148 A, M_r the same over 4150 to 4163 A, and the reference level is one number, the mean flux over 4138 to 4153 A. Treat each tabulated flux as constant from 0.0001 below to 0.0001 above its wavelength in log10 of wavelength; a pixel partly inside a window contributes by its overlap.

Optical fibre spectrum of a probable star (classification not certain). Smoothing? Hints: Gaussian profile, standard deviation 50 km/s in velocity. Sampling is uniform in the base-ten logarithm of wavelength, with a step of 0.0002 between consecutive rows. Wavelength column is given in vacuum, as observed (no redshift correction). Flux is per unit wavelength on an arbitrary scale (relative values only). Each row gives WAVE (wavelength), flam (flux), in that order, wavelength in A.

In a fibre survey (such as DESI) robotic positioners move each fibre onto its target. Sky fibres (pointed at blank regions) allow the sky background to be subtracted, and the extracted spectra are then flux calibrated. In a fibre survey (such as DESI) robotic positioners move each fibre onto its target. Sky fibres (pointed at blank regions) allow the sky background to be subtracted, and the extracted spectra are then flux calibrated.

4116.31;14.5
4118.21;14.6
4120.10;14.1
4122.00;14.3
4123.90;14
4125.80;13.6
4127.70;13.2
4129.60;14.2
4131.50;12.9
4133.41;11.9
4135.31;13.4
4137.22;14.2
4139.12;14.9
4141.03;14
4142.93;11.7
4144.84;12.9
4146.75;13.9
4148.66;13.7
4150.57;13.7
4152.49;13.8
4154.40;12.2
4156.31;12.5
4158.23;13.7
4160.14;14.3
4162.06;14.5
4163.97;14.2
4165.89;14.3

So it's 1.97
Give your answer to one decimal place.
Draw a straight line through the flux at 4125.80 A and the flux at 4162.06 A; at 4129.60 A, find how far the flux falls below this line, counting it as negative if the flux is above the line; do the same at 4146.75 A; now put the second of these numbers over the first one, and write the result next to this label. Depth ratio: -0.4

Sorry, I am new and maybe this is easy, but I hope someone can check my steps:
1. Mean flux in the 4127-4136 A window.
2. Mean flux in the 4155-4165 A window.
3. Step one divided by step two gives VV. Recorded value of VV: 0.95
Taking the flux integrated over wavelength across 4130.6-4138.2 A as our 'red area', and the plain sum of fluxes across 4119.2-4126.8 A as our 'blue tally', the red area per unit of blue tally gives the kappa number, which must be 1.78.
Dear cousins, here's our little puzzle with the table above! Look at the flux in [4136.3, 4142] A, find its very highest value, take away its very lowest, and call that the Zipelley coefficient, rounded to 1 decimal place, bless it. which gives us 0.9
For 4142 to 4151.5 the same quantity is 2.2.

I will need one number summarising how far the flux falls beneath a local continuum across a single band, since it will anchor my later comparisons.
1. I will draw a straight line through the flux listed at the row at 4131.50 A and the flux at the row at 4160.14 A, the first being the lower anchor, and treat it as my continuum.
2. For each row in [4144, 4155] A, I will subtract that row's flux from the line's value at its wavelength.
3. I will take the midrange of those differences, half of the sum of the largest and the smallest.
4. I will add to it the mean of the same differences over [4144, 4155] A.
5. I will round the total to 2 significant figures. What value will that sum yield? 1.2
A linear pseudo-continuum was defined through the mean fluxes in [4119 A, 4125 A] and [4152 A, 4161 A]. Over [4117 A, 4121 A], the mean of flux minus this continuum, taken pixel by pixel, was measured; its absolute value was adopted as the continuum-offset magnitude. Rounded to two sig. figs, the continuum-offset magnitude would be 0.15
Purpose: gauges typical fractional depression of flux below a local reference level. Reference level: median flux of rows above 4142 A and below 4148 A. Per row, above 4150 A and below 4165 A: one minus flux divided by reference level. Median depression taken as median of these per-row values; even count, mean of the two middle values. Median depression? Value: -0.07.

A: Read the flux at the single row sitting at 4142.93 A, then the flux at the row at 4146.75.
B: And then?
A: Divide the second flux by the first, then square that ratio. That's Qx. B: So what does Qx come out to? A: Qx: 1.41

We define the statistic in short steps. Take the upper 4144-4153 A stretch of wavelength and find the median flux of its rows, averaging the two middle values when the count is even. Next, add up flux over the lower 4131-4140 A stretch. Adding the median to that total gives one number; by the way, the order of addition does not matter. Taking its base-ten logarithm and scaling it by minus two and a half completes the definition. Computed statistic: -4.77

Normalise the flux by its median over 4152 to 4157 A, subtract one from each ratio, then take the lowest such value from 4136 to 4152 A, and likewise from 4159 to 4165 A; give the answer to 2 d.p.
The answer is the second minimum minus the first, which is 0.20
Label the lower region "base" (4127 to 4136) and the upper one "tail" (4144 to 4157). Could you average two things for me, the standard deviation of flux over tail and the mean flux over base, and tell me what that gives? 6.9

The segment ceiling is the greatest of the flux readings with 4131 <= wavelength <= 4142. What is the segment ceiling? 14.9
